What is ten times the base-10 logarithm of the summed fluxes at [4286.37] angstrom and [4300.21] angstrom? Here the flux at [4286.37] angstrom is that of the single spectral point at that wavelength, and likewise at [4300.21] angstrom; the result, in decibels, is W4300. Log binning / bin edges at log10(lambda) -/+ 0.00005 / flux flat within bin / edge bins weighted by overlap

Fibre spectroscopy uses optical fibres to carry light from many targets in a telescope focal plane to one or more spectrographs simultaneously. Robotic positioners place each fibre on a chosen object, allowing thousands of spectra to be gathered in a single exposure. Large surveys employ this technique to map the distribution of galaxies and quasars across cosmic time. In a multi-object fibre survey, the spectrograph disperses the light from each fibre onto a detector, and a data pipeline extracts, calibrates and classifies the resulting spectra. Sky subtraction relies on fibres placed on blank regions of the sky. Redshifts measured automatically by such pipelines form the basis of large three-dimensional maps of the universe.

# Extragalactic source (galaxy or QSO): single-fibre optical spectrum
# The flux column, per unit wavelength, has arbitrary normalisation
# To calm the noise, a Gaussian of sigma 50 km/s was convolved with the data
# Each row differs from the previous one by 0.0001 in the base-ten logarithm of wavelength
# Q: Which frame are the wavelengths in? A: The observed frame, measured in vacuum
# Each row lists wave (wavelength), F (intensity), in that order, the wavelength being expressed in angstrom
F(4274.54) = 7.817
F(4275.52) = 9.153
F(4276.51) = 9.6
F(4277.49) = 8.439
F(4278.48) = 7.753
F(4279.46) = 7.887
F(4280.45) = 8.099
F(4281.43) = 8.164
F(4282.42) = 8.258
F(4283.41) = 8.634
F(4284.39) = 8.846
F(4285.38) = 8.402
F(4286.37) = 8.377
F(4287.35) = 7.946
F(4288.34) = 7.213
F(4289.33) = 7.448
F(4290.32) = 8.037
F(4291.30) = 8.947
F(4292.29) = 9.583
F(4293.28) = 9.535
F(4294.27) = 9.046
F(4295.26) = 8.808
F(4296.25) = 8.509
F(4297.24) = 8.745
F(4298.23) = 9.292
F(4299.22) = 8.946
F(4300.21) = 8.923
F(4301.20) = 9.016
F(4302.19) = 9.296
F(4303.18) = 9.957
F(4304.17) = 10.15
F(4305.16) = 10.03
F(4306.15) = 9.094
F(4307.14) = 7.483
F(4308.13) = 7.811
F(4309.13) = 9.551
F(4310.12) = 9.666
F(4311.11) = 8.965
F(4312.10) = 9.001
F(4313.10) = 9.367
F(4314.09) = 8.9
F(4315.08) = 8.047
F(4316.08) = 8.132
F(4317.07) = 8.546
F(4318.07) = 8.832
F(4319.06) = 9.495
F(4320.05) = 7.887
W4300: 12.4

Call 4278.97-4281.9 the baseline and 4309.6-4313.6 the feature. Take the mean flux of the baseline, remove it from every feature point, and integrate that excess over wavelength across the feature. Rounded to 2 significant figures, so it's 4.8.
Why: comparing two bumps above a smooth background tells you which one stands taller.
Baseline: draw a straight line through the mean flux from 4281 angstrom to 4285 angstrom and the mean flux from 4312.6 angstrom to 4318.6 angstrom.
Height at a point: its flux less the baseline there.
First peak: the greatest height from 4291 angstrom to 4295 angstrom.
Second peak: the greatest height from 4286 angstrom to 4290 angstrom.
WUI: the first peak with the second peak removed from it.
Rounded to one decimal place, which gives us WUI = 1.2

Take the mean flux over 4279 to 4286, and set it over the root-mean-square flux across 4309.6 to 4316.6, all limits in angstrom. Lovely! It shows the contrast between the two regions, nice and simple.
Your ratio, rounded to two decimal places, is 0.94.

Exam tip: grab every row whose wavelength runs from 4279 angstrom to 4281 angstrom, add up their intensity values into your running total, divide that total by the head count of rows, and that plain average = 8.0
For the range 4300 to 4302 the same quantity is 9.0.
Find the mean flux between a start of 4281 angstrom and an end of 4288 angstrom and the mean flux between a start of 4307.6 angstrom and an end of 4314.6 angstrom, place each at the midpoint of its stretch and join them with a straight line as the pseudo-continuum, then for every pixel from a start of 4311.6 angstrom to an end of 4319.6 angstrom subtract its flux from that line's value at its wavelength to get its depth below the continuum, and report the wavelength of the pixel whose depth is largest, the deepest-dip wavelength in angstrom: 4315.08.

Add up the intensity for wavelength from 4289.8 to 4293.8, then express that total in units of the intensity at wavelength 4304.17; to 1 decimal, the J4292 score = 3.6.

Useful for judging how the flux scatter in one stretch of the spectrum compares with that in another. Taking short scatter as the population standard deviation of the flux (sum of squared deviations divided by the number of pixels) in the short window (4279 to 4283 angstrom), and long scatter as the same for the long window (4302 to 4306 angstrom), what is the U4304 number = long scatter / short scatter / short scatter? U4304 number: 17.8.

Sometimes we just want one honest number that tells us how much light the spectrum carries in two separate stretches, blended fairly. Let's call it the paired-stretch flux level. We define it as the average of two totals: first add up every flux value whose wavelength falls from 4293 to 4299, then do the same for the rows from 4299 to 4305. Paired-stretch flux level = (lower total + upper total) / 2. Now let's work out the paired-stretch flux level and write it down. 55.1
